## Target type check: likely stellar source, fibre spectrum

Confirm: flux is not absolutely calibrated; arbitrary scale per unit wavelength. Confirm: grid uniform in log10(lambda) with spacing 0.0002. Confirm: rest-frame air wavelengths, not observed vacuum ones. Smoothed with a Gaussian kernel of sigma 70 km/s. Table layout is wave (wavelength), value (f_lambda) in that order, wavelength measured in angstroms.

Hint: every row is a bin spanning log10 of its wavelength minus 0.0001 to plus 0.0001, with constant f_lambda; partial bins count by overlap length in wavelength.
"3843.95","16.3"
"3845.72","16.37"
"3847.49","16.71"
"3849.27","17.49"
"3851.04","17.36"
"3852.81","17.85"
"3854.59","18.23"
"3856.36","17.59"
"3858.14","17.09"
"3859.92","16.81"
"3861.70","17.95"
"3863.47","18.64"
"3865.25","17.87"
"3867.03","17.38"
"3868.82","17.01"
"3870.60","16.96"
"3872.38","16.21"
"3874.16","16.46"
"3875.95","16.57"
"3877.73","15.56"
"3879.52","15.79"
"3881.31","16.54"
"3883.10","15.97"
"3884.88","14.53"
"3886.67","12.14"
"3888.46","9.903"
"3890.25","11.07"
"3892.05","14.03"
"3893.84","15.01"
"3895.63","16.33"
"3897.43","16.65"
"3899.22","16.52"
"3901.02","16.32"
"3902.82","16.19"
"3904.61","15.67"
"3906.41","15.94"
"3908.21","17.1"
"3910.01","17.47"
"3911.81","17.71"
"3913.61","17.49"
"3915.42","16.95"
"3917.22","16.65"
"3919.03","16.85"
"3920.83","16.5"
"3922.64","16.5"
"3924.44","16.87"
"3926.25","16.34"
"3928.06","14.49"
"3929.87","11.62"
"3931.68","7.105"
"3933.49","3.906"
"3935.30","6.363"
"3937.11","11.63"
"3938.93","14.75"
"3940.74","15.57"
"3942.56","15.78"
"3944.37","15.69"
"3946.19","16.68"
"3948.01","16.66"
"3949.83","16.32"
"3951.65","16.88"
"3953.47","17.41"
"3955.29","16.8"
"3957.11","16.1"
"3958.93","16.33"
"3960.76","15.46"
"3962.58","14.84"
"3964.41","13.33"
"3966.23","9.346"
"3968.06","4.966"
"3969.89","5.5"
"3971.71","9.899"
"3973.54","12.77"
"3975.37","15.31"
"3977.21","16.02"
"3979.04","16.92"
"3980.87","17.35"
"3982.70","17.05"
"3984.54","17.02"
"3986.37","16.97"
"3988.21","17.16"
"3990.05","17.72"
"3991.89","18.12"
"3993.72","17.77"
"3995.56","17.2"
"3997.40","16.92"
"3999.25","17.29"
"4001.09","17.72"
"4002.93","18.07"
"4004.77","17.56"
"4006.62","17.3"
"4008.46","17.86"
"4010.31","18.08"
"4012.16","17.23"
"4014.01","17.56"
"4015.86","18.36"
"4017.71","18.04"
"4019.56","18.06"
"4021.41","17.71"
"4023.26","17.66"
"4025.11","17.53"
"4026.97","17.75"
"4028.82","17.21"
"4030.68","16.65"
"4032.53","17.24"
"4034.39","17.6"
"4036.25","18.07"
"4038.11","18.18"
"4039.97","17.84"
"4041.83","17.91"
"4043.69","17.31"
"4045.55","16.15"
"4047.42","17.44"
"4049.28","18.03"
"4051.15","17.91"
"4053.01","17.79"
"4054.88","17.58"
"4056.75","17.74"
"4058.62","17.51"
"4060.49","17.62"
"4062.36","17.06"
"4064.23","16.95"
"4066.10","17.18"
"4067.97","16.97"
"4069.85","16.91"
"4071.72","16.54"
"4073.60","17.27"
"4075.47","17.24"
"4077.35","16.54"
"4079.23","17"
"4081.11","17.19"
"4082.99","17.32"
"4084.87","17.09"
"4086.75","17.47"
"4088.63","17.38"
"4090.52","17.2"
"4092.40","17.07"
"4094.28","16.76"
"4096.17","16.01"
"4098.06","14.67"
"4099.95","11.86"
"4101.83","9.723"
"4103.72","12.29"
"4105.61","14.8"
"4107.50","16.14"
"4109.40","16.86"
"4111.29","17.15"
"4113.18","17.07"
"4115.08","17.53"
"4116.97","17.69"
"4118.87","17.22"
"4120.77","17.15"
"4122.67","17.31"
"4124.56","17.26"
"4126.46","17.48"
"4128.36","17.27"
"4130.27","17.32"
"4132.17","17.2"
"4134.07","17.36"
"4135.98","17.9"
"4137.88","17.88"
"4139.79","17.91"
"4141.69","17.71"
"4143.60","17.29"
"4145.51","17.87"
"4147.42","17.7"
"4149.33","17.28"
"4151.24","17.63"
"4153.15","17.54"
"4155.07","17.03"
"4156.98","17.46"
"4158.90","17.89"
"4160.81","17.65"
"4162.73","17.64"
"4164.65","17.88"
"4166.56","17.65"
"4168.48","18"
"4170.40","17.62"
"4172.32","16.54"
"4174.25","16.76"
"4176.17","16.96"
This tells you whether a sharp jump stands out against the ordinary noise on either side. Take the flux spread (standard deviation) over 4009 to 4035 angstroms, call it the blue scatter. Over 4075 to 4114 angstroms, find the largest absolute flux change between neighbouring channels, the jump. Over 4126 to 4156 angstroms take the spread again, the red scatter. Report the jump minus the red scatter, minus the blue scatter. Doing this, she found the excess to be 2.1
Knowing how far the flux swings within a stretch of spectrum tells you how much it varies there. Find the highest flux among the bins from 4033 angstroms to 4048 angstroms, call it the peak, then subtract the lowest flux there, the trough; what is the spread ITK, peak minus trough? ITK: 2.0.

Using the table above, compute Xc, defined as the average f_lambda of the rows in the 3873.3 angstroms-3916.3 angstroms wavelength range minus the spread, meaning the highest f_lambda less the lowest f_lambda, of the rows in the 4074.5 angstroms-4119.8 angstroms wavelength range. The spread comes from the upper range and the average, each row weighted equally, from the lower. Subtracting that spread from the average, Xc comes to 8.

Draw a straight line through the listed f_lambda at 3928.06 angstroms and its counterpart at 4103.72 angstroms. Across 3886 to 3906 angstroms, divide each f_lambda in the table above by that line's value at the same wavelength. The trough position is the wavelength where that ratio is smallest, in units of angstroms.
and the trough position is 3888.46 angstroms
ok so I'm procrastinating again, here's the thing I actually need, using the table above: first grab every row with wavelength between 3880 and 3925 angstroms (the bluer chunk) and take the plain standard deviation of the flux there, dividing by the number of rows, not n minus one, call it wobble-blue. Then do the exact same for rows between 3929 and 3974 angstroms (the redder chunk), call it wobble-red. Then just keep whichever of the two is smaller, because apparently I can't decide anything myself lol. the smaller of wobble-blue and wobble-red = 1.9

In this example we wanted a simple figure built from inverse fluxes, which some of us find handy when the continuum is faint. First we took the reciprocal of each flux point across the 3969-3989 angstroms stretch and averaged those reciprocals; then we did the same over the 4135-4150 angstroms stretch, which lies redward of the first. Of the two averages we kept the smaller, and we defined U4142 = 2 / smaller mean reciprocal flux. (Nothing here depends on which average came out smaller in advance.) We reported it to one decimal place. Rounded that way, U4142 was 35.4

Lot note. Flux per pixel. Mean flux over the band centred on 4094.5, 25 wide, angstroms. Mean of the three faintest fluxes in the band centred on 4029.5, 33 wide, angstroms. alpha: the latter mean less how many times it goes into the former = 16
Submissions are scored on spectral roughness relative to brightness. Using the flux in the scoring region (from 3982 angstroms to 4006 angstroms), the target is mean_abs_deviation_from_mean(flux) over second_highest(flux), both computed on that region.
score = 0.020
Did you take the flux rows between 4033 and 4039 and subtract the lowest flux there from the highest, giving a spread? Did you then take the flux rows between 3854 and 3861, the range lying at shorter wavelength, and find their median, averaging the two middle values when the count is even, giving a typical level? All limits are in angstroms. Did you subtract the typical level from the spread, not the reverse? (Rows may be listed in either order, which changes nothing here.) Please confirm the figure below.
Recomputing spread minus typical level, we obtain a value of -17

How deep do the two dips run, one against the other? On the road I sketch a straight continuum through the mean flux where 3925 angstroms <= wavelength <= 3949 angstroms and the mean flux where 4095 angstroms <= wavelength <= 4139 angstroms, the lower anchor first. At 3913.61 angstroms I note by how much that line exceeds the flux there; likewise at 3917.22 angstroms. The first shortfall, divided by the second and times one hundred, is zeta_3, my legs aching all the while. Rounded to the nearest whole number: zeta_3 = 122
